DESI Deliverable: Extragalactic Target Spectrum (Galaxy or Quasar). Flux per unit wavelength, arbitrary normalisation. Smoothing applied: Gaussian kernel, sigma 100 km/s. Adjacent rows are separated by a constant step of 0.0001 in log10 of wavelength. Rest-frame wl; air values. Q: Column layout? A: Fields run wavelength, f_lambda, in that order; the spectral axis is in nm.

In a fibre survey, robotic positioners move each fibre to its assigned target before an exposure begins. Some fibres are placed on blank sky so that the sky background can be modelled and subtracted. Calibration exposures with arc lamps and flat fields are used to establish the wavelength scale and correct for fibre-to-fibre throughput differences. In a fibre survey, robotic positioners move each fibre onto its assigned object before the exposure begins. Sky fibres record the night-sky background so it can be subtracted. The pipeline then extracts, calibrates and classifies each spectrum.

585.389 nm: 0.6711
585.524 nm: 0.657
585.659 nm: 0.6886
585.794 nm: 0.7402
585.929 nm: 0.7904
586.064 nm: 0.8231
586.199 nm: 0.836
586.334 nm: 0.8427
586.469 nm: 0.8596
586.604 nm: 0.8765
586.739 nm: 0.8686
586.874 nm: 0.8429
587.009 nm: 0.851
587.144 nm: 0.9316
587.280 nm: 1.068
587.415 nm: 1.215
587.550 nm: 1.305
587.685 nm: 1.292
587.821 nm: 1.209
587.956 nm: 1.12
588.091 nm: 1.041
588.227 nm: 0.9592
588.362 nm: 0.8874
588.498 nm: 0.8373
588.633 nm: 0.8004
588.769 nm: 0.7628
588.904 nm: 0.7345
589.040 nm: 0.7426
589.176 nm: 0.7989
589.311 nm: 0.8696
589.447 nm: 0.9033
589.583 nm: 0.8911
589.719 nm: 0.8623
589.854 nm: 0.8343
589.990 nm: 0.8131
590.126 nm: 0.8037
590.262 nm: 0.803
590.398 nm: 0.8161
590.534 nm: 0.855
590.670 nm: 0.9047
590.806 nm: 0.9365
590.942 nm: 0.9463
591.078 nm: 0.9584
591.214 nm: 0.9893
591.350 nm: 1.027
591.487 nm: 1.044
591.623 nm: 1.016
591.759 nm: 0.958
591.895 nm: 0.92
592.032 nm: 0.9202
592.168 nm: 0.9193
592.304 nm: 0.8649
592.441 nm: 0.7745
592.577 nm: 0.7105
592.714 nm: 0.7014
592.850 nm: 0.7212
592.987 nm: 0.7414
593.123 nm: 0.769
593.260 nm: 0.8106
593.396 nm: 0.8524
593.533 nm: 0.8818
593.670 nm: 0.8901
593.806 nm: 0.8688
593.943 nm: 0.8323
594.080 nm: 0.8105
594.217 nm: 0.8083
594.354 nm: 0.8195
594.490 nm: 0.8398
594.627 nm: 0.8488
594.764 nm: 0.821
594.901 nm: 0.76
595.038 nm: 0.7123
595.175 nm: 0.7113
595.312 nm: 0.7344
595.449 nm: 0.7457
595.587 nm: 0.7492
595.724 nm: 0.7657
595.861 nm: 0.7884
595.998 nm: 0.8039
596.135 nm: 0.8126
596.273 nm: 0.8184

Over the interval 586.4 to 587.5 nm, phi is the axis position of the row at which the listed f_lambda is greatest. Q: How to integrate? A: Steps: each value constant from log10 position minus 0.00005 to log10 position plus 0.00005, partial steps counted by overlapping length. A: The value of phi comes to 587.415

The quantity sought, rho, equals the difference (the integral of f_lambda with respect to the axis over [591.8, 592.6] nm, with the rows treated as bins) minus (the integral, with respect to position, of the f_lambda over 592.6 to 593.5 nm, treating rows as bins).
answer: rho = 0.00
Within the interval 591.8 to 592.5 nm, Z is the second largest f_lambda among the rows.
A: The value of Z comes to 0.92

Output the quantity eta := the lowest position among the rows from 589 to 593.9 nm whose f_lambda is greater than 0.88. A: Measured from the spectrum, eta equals 589.447 nm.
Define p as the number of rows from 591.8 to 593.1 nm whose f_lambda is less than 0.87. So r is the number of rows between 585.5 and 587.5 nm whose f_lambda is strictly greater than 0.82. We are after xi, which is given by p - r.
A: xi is -5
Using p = 6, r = 11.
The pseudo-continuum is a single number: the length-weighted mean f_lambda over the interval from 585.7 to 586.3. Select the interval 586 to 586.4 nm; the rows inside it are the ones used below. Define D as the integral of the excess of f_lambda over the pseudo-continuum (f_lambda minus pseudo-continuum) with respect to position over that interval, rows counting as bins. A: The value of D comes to 0.016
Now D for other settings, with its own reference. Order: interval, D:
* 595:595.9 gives -0.046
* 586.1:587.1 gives 0.060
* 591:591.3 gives 0.054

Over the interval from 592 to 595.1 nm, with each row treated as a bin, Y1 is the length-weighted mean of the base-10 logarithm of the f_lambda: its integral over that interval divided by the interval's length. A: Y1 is -0.092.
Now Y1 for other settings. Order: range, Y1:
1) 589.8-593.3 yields -0.064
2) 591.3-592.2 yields -0.012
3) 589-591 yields -0.070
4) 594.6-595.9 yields -0.120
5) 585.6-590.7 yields -0.053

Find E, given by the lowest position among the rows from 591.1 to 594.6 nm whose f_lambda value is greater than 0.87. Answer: 591.214 nm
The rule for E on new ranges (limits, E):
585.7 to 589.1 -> 586.604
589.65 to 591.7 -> 590.670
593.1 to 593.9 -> 593.533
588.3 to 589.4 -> 588.362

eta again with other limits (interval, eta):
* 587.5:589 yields 587.550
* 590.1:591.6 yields 590.670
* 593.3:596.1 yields 593.533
